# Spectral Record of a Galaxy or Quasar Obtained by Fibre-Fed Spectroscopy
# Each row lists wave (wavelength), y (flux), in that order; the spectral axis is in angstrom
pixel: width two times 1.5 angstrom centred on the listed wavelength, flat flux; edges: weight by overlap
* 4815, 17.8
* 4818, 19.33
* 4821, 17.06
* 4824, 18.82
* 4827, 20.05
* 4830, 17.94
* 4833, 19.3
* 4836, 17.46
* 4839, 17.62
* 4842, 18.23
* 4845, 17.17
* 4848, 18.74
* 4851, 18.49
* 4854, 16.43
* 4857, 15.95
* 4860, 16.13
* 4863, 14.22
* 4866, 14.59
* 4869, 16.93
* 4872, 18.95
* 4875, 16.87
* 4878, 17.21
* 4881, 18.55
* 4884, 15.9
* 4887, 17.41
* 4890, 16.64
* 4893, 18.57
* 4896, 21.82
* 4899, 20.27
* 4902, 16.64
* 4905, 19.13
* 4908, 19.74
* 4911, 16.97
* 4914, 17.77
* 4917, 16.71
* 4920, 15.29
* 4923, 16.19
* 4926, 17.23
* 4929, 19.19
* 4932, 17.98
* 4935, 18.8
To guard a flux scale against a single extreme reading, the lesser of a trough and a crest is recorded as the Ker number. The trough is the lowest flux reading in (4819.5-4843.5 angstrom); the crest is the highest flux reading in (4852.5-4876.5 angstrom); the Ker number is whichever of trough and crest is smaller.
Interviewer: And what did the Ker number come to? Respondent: 17.1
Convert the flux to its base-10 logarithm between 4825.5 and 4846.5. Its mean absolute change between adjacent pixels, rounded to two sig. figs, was 0.028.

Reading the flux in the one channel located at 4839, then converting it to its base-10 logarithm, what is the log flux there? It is 1.25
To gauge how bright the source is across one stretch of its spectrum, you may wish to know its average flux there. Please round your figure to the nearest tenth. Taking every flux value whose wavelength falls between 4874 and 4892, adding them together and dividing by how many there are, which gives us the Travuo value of 17.1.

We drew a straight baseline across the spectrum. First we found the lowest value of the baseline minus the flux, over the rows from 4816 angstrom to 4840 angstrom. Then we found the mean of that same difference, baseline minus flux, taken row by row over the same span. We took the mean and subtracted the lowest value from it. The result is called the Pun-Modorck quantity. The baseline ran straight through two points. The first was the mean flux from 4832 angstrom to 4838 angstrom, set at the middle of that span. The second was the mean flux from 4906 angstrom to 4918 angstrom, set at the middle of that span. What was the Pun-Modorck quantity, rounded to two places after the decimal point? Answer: 1.59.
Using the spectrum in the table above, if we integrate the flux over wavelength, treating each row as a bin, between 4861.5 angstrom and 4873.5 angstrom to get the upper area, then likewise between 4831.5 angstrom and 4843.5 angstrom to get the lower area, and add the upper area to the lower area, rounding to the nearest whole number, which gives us 412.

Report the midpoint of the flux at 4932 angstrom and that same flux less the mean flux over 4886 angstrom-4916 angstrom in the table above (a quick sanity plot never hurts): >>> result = 8.7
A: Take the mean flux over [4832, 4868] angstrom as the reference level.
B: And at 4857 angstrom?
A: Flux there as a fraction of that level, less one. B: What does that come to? -0.06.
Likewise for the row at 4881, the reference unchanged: 0.09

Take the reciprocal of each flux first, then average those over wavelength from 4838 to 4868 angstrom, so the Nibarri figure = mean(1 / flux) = 0.0602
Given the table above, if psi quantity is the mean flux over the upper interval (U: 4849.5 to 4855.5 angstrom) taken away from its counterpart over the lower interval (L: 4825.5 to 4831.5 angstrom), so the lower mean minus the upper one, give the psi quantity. 1.5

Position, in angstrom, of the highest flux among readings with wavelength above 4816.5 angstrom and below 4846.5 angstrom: 4827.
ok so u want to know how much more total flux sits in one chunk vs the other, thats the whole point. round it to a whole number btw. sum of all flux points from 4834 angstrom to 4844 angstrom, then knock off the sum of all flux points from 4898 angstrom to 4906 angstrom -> -3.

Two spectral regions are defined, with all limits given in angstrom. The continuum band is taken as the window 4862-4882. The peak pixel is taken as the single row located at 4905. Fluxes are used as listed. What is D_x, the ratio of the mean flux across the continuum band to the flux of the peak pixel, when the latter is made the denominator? 0.88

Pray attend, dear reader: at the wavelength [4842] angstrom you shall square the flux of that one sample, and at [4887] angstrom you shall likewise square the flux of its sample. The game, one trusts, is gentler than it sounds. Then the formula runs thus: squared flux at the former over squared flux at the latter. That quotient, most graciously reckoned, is 1.1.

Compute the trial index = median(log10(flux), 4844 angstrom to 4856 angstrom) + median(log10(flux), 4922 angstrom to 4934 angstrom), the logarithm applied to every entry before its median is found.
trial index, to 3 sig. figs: 2.50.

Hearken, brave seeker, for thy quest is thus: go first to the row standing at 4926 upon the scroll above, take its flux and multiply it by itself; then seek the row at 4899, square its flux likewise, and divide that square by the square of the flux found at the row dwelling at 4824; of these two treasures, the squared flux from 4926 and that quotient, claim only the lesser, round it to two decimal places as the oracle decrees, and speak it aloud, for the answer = 1.16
